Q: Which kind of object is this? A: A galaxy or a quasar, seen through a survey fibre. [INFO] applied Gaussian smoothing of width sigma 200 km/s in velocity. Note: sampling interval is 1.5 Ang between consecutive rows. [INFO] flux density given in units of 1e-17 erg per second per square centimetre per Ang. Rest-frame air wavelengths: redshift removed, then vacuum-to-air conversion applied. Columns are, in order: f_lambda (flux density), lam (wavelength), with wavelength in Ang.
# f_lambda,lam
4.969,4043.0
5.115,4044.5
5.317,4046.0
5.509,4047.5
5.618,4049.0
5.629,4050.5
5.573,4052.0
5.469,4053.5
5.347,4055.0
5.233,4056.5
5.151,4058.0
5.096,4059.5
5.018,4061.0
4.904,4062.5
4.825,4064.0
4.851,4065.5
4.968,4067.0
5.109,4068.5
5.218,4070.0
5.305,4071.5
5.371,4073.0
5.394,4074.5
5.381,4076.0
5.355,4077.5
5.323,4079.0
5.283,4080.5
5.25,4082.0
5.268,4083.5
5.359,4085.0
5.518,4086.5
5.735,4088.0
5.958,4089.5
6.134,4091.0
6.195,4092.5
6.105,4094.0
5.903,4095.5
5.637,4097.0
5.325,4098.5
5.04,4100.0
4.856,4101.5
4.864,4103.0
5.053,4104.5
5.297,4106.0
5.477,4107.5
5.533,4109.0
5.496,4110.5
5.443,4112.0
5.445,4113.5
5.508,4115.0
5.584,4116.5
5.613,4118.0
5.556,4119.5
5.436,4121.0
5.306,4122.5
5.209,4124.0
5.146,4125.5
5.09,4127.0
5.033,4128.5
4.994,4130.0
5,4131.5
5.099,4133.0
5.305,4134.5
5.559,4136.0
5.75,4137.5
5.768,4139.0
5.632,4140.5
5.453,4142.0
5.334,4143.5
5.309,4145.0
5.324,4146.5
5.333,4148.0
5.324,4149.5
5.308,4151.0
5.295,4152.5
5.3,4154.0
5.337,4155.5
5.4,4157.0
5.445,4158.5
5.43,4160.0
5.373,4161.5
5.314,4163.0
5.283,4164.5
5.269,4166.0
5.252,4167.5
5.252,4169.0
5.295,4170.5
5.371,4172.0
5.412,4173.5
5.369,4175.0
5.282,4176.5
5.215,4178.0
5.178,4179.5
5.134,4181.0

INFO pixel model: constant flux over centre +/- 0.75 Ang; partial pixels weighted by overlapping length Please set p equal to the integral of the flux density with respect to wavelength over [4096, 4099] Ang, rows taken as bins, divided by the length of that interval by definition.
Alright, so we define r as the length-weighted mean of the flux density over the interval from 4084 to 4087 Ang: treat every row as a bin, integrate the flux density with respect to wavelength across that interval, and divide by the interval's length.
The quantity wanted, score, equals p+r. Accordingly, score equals 10.95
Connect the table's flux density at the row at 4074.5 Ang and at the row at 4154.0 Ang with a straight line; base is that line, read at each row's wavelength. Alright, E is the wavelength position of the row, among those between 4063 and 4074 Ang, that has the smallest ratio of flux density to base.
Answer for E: 4064.0 Ang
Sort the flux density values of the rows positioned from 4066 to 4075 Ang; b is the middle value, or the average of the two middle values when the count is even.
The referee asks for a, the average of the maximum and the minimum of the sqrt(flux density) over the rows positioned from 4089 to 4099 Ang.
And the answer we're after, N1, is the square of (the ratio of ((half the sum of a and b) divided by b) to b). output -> 0.019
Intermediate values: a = 2.398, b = 5.26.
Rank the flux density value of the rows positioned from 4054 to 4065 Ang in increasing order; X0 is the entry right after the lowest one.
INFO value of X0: 4.904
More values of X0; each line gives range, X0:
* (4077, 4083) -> 5.283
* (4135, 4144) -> 5.453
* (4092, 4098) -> 5.903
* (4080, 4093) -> 5.268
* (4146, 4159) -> 5.3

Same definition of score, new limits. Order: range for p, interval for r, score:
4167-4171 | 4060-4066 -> 10.18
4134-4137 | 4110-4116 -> 10.95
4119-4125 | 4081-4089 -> 10.80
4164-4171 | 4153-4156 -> 10.58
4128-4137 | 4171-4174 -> 10.57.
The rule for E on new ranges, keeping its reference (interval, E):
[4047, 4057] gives 4056.5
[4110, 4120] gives 4112.0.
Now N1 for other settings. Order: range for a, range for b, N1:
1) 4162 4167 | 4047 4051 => 0.016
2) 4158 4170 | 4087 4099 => 0.014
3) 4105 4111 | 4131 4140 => 0.017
